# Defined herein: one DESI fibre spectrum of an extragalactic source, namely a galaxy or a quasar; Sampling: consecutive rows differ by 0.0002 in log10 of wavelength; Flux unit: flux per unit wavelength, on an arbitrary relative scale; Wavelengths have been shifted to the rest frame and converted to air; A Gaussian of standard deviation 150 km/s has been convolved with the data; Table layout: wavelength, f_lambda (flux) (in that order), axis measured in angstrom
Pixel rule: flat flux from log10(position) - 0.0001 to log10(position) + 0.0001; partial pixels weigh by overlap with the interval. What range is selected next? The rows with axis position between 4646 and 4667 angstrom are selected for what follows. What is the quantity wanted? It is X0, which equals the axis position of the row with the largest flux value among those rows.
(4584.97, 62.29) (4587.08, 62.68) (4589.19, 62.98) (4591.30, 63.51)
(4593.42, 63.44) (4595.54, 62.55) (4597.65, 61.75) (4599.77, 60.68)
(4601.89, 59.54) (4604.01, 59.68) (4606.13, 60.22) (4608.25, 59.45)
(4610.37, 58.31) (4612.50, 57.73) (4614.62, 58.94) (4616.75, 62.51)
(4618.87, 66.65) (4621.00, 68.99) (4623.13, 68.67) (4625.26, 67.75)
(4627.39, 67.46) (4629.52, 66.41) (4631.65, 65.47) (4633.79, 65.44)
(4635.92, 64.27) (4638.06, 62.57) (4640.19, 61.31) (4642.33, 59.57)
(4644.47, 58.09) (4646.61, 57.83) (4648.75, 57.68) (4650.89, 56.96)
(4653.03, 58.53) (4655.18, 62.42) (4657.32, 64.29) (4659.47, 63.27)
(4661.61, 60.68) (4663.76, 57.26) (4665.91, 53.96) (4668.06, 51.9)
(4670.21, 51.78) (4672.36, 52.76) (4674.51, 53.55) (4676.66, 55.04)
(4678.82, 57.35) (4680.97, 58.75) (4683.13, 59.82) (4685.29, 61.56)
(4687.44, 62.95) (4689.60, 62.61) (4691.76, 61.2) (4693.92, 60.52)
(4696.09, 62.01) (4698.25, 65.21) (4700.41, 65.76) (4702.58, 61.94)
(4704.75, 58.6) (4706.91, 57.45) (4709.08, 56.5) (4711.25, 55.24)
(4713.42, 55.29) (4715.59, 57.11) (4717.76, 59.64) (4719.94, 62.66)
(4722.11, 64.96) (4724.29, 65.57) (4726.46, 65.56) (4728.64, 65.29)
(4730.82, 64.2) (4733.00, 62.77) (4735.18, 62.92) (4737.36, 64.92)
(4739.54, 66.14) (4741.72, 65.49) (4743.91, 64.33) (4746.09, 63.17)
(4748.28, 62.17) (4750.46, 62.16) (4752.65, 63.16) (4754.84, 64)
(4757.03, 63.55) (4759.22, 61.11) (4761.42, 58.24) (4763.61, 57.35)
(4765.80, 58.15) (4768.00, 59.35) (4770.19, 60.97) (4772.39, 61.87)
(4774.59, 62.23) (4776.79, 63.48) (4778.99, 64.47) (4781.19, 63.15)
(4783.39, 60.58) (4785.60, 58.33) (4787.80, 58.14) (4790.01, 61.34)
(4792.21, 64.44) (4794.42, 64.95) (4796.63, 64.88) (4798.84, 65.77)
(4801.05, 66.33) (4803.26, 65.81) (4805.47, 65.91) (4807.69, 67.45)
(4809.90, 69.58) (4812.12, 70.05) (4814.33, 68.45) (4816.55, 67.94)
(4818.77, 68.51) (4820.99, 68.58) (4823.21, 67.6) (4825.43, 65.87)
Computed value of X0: 4657.32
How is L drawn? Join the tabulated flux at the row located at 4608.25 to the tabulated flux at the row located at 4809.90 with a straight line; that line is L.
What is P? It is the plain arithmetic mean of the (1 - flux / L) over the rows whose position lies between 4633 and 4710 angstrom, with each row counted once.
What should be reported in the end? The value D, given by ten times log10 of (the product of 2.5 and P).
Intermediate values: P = 0.050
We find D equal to -9.1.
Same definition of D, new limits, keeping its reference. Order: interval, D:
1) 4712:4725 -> -8.0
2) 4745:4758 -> -8.7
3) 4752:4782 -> -6.6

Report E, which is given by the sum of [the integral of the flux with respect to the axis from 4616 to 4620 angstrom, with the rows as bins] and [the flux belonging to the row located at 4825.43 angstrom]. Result 325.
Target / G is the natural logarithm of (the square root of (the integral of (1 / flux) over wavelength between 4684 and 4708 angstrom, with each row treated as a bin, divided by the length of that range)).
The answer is -2.06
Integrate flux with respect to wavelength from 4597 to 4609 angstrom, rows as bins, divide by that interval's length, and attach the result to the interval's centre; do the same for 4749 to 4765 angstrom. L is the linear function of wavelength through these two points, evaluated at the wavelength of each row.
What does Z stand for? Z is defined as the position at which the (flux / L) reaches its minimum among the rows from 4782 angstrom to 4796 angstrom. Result 4787.80 angstrom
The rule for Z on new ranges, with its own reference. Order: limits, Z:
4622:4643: 4642.33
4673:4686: 4674.51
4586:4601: 4599.77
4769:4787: 4785.60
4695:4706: 4704.75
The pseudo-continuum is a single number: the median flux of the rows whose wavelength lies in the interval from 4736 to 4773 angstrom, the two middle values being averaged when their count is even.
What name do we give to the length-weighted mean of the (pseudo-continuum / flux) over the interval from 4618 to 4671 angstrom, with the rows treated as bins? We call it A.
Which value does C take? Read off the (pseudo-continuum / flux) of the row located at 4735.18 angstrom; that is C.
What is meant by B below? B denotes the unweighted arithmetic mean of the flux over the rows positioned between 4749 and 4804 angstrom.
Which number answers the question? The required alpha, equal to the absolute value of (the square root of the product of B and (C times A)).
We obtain 7.9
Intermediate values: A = 1.02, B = 62.2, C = 0.988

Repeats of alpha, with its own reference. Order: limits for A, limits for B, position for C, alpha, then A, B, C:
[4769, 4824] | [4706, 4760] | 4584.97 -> 7.7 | 0.96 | 62.2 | 0.998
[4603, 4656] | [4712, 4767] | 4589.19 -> 7.9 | 1.00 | 62.4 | 0.987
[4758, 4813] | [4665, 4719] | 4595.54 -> 7.6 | 0.99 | 58.3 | 0.994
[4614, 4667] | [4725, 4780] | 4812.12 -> 7.5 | 1.00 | 62.7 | 0.888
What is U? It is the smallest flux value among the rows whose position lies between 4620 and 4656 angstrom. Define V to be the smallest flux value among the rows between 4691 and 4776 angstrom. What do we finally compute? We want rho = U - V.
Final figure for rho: 1.7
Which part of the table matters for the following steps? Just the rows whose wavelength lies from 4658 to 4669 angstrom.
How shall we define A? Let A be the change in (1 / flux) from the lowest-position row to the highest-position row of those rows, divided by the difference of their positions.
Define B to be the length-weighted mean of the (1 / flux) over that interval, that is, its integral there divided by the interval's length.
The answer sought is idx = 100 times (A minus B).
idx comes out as -1.70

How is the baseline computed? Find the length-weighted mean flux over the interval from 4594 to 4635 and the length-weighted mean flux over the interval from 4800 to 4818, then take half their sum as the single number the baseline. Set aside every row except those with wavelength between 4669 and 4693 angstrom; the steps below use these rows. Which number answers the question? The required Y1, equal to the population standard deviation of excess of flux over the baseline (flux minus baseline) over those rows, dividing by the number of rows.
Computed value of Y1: 3.9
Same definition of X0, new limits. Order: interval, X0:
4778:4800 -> 4798.84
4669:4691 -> 4687.44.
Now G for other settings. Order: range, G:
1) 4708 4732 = -2.05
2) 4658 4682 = -2.01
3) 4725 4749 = -2.08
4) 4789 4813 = -2.09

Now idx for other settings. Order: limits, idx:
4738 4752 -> -1.56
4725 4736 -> -1.55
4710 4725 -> -1.70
